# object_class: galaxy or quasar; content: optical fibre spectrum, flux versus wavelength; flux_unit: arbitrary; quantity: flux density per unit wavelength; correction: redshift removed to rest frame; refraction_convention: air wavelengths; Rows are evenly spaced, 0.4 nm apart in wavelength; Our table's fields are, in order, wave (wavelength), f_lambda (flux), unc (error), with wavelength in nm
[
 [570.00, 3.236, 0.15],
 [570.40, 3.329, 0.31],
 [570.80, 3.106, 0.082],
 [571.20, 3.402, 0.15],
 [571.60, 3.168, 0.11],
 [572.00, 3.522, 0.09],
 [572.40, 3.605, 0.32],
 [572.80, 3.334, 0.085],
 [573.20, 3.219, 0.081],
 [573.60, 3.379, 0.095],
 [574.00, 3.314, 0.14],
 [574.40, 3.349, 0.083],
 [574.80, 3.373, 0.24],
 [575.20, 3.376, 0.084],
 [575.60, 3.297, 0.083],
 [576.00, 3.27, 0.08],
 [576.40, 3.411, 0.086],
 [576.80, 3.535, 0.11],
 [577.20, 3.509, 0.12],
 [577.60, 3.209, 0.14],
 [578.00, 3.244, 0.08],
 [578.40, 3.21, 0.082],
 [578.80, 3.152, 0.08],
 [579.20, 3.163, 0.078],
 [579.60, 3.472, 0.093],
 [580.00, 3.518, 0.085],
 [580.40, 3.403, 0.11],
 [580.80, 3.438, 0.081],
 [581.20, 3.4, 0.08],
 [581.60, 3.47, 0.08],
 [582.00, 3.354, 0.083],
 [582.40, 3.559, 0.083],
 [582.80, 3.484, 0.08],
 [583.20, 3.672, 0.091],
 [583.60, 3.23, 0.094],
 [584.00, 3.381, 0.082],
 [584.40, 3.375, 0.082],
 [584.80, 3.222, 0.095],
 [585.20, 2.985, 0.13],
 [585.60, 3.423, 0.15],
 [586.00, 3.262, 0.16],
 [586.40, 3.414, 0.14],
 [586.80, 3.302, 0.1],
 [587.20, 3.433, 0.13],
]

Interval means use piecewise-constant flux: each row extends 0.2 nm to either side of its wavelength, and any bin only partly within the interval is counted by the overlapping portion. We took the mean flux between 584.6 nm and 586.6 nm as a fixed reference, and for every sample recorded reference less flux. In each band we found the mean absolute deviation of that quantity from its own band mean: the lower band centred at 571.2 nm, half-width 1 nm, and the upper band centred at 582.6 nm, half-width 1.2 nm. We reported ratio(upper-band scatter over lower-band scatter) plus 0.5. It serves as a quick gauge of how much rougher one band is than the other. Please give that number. 1.34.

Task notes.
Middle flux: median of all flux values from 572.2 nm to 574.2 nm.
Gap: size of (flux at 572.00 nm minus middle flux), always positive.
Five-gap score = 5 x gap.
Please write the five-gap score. 0.94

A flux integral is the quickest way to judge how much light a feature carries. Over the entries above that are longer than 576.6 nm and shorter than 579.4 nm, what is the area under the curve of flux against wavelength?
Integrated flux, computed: 9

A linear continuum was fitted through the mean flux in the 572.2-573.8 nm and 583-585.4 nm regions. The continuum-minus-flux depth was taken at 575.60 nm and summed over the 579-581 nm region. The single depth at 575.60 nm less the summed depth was 0.4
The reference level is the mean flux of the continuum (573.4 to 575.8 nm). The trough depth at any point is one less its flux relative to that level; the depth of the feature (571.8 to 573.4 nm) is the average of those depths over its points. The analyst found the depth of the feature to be -0.022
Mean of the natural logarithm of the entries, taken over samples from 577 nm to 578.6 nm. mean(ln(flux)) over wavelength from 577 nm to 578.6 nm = 1.19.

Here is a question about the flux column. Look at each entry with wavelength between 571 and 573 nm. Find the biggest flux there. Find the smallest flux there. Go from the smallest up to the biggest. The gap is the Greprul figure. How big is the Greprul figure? 0.44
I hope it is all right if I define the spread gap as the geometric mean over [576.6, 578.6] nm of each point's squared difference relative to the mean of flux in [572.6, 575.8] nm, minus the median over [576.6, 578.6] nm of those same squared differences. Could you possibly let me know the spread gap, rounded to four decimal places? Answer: 0.0037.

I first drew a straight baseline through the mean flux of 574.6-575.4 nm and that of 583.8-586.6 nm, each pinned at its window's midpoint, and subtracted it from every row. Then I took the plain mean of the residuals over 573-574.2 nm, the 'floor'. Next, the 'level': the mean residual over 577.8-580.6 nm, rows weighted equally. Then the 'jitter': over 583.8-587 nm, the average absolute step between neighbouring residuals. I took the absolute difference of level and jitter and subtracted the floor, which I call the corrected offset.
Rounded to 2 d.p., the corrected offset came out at 0.29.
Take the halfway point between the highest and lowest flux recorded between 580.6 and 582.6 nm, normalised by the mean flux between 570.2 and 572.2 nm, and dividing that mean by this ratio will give 3.16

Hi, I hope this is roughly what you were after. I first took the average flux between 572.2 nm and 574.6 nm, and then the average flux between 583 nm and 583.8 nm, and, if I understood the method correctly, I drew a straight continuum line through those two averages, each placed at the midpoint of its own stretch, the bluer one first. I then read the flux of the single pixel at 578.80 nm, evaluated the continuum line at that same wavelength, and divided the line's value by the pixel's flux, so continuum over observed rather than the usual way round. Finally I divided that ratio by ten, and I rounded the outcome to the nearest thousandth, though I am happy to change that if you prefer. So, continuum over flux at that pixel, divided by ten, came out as 0.108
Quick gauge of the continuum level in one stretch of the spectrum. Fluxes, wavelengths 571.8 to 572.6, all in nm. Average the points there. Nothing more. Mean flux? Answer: 3.56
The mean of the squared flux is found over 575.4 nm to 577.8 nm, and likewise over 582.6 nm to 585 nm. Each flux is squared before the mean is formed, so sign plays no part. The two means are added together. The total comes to 22.9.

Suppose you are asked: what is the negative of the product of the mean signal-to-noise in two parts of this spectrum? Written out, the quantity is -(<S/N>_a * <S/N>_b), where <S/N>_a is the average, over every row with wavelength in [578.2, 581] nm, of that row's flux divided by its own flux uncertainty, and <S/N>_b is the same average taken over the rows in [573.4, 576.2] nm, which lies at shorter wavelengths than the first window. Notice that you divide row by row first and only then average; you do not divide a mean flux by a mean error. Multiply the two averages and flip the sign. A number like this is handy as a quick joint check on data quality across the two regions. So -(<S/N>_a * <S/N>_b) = -1298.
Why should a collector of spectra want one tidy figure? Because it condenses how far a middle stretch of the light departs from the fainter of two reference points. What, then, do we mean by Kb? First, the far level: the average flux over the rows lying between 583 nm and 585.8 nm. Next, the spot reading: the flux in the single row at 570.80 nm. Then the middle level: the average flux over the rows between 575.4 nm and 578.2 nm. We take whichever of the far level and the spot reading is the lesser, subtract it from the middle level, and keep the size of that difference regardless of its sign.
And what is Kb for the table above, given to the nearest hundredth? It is 0.25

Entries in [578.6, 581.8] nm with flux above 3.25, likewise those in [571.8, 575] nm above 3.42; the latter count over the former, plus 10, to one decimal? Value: 10.3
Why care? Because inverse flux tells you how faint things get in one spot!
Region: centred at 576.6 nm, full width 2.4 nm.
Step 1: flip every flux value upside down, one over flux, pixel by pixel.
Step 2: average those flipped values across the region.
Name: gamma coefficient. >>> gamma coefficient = 0.297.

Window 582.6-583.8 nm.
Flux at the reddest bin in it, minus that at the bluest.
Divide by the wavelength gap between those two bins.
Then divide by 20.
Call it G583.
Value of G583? -0.016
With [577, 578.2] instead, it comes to -0.017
